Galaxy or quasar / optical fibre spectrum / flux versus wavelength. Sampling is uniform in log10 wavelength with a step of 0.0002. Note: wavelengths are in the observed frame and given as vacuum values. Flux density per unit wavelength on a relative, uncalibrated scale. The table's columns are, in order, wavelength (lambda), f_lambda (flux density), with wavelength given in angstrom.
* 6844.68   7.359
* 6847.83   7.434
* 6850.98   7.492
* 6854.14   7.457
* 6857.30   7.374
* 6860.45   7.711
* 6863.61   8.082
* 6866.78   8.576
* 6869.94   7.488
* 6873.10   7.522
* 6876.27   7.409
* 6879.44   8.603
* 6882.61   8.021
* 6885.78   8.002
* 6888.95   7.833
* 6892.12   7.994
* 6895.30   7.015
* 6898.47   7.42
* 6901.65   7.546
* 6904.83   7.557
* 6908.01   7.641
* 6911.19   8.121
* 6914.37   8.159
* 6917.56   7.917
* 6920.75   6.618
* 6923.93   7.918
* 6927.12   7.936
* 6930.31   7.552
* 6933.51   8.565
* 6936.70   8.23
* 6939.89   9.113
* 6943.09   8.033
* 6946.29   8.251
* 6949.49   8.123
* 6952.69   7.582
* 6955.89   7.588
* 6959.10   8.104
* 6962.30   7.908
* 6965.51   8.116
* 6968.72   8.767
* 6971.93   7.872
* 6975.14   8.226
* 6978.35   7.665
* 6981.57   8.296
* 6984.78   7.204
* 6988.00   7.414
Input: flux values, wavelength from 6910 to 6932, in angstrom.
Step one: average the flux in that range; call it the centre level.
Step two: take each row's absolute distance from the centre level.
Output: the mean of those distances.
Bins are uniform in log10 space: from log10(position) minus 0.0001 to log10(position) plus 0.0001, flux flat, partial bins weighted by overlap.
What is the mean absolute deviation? 0.38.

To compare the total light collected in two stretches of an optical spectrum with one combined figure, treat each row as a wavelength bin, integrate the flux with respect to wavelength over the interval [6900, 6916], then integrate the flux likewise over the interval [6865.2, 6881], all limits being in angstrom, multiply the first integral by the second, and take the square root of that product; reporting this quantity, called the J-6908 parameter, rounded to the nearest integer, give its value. 125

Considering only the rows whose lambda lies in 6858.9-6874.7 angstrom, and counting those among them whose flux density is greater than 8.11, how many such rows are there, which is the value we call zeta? 1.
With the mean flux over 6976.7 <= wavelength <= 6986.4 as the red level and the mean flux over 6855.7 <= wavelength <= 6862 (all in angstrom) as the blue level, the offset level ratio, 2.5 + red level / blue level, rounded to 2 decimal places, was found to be 3.52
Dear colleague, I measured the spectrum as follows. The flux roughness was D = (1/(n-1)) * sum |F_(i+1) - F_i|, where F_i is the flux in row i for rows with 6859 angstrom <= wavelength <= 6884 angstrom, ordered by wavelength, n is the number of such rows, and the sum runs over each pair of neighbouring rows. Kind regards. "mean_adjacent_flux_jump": 0.55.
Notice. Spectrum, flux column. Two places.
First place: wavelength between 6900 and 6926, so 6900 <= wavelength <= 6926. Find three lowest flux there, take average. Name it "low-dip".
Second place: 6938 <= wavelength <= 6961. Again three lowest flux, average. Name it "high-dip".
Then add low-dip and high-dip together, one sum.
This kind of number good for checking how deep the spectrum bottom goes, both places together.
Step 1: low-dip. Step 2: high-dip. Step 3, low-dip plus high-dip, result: 15.0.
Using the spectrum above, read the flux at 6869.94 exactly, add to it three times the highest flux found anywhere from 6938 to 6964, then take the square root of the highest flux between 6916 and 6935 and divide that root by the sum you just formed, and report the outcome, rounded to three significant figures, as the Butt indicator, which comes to 0.0840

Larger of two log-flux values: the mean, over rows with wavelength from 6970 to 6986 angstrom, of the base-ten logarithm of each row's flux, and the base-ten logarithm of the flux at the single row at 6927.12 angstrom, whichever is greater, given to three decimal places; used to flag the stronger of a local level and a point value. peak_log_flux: 0.900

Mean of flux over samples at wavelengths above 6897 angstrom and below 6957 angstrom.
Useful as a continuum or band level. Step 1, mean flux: 7.89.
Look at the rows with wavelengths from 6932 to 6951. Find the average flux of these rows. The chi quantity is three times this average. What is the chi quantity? 25.2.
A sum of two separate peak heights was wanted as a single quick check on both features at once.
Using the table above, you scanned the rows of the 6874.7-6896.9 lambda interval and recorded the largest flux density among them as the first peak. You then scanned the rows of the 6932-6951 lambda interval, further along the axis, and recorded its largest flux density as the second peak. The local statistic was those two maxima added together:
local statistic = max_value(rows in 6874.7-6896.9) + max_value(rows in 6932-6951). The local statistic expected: 17.7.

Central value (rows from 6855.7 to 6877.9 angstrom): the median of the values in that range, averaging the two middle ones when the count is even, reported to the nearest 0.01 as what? 7.52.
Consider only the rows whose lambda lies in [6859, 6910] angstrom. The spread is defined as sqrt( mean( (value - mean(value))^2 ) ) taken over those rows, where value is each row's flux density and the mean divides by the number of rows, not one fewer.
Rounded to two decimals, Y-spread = 0.41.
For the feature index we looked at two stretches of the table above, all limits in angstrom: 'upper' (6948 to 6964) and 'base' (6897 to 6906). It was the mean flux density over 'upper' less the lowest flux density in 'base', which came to 0.44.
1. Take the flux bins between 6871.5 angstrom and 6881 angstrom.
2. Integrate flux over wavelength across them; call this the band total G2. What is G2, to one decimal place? 74.5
